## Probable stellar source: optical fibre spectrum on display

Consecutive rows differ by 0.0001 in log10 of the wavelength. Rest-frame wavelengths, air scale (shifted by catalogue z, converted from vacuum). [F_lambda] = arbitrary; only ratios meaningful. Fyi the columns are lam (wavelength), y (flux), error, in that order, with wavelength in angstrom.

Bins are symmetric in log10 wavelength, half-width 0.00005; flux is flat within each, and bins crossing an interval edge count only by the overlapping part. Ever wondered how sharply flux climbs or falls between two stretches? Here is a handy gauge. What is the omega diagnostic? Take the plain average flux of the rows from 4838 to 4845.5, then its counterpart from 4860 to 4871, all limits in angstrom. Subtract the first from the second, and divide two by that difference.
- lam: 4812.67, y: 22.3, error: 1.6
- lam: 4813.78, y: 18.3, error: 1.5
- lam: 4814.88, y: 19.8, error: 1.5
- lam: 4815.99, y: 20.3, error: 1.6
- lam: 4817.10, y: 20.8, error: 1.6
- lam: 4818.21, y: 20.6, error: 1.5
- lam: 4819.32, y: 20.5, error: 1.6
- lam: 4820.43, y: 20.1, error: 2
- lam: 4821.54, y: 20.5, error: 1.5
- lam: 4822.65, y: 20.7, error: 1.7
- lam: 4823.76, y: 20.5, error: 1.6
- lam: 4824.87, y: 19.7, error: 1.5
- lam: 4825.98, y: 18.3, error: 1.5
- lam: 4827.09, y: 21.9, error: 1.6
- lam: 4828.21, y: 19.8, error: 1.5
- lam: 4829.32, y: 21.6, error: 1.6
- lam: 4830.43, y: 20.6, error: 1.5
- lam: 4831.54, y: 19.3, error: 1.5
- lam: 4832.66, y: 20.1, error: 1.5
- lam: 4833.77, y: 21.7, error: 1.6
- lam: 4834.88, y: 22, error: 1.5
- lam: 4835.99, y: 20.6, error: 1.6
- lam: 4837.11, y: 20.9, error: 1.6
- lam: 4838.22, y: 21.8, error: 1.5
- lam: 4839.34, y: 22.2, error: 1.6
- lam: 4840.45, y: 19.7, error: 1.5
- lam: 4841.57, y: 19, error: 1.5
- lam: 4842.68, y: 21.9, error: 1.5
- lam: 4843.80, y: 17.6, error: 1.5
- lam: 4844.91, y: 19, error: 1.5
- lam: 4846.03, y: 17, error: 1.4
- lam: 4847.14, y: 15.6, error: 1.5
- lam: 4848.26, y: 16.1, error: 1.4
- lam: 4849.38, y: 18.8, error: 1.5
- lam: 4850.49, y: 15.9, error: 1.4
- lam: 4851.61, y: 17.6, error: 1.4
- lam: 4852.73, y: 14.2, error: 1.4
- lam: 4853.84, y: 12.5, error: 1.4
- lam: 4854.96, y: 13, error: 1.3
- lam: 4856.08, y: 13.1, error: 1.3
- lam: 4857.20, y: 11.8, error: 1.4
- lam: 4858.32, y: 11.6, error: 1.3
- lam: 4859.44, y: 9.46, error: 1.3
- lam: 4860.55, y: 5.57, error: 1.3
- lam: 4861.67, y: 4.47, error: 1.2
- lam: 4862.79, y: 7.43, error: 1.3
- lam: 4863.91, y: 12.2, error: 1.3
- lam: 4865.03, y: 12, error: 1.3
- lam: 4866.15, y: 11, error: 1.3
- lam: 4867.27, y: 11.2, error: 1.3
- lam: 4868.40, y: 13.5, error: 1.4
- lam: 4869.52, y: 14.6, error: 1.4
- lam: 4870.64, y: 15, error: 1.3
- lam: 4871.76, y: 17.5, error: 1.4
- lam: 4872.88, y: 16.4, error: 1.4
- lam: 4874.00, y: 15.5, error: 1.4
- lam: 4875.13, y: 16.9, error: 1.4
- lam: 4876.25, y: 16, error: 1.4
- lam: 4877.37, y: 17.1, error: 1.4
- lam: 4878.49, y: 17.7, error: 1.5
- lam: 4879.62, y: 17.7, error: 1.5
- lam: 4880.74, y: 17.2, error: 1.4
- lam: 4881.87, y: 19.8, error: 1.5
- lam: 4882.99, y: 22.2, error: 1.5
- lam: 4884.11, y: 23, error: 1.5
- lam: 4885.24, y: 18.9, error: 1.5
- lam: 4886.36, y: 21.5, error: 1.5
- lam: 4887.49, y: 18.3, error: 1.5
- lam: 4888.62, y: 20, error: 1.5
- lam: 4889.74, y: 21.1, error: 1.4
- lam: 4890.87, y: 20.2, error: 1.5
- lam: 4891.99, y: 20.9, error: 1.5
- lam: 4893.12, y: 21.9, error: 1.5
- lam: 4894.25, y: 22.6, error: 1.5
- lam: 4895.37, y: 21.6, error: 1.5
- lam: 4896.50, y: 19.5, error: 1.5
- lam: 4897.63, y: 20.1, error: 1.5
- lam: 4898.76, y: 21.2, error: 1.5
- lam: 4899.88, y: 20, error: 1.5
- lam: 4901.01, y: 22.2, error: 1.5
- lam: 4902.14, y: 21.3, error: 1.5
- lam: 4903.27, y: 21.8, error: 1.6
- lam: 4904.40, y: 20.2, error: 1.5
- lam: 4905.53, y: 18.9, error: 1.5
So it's -0.2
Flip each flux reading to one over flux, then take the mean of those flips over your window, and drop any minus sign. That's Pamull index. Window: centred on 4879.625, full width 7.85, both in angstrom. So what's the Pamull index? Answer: 0.055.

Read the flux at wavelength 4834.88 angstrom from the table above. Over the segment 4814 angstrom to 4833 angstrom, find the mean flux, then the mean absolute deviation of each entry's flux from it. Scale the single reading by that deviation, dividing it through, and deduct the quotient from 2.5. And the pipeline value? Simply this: -35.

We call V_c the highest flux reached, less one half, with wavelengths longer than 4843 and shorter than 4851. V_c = 18.5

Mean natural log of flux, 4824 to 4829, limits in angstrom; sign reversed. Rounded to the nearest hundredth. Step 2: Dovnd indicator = -2.99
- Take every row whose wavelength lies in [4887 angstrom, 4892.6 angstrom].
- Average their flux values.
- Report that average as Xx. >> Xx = 20.1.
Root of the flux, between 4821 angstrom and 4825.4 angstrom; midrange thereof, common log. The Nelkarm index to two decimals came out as 0.65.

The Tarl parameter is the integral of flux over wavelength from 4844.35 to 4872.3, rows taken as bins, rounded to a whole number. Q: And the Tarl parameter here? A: 369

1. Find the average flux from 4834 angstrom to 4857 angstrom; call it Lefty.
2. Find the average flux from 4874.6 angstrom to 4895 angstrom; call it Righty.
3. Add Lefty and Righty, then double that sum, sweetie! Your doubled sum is 75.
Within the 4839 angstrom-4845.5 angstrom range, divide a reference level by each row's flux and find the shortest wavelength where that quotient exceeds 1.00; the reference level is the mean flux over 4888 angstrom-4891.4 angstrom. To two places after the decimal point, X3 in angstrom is 4840.45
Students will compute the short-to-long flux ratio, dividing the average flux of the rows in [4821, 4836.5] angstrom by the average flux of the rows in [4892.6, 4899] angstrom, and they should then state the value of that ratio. 0.97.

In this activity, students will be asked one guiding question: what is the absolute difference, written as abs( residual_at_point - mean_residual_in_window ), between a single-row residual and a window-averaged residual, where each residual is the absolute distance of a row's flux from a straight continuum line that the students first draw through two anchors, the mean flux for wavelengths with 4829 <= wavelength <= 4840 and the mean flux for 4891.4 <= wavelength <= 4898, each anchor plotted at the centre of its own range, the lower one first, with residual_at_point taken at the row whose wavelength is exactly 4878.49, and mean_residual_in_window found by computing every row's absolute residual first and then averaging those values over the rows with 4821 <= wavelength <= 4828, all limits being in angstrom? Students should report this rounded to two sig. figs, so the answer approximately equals 2.3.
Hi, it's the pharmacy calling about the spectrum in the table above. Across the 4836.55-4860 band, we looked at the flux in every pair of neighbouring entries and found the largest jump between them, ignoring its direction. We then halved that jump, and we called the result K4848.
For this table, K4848 2.15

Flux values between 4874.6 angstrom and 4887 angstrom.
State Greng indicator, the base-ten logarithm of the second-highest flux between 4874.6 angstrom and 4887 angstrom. 1.35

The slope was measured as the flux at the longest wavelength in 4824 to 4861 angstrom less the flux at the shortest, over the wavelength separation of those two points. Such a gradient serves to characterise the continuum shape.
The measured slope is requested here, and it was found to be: -0.4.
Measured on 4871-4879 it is 0.0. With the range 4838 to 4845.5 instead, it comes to -0.4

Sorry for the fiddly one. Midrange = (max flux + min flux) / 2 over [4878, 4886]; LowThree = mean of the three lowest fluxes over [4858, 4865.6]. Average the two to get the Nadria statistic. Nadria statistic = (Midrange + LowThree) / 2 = 13.0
